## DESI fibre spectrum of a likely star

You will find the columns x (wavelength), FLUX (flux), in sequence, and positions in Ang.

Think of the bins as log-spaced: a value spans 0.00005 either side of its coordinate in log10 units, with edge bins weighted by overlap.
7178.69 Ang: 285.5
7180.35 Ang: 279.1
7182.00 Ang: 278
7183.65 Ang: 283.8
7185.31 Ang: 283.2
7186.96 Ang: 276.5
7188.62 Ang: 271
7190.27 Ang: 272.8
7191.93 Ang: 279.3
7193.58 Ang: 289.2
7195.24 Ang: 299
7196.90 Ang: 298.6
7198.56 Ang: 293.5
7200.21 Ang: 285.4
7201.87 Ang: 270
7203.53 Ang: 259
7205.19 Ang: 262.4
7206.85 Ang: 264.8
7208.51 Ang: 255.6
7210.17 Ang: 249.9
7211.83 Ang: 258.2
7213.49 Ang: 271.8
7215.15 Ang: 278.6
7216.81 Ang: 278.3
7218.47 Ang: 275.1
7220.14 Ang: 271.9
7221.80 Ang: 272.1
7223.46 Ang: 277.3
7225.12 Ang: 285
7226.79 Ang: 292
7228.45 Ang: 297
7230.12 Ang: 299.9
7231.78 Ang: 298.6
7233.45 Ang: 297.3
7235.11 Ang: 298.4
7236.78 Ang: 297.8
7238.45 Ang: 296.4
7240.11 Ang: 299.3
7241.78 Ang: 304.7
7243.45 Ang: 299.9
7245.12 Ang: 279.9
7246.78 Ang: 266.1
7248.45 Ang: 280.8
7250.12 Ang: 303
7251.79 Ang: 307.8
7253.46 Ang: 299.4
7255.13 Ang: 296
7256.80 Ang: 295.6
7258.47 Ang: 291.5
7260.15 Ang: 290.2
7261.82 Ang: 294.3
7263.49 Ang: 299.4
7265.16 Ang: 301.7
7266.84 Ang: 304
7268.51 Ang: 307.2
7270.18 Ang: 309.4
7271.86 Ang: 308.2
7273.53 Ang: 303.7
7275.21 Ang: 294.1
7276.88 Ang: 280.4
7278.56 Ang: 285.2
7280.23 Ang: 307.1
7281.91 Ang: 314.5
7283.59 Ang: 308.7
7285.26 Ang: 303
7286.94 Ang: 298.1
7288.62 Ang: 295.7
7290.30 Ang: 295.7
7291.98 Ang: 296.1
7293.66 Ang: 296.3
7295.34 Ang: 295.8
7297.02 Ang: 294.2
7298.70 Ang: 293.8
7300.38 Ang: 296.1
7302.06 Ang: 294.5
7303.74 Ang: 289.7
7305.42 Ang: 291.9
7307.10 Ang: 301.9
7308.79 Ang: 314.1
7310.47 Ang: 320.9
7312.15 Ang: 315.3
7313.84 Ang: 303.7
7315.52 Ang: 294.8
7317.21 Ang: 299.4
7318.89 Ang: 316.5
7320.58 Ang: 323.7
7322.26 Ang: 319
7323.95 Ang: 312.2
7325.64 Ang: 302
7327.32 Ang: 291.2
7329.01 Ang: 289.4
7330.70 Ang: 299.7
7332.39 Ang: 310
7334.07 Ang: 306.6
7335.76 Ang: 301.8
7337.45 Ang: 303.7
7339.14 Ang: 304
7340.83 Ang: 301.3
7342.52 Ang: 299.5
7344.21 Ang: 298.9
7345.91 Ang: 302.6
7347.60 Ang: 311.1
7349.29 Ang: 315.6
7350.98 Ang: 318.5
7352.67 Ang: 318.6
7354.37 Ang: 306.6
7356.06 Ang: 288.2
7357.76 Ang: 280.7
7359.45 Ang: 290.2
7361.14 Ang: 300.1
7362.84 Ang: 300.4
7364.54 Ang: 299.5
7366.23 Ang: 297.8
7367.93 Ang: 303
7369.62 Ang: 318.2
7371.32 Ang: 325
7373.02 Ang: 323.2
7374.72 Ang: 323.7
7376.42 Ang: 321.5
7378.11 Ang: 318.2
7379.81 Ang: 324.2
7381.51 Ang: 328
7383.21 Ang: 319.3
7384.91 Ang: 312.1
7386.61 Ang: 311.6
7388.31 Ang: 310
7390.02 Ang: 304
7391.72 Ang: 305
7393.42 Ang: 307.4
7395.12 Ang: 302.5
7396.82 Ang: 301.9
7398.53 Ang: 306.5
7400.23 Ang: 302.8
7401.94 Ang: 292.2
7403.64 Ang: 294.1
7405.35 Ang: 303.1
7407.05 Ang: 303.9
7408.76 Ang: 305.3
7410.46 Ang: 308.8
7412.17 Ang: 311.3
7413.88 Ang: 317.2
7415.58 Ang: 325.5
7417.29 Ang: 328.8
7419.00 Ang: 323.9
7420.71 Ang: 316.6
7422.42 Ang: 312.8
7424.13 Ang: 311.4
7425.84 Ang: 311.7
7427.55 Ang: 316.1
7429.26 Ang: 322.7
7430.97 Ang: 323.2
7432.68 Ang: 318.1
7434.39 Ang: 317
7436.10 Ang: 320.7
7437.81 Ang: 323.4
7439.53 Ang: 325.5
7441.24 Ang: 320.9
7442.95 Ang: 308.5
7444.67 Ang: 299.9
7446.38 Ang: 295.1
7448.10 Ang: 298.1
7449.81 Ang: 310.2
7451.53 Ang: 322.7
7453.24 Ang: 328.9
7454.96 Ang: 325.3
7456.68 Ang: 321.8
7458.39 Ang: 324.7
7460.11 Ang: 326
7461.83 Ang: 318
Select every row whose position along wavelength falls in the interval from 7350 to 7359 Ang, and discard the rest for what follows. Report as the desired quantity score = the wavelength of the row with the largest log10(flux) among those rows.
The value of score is 7352.67 Ang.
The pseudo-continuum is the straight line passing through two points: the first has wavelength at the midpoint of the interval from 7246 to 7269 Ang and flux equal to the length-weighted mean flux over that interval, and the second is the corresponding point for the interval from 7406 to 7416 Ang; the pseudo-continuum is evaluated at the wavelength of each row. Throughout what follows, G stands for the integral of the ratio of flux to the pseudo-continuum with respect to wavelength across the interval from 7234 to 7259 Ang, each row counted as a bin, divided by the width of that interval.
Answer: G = 1.00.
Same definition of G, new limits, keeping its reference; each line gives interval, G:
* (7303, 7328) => 1.02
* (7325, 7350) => 1.00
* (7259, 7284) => 1.01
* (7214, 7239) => 0.98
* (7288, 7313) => 1.00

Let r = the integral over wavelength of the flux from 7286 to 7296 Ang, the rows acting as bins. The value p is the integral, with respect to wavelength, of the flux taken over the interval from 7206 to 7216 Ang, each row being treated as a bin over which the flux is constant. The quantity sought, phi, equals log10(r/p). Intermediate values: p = 2633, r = 2961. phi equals 0.05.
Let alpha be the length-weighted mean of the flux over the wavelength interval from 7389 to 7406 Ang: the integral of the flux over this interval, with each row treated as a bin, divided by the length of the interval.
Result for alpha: 302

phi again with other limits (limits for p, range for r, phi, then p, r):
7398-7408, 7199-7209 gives -0.05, 3002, 2677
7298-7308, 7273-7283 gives 0.00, 2948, 2975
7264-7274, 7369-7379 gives 0.02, 3056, 3217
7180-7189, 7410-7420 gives 0.10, 2511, 3195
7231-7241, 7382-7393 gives 0.06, 2979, 3418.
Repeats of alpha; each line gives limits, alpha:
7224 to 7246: 296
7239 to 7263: 294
